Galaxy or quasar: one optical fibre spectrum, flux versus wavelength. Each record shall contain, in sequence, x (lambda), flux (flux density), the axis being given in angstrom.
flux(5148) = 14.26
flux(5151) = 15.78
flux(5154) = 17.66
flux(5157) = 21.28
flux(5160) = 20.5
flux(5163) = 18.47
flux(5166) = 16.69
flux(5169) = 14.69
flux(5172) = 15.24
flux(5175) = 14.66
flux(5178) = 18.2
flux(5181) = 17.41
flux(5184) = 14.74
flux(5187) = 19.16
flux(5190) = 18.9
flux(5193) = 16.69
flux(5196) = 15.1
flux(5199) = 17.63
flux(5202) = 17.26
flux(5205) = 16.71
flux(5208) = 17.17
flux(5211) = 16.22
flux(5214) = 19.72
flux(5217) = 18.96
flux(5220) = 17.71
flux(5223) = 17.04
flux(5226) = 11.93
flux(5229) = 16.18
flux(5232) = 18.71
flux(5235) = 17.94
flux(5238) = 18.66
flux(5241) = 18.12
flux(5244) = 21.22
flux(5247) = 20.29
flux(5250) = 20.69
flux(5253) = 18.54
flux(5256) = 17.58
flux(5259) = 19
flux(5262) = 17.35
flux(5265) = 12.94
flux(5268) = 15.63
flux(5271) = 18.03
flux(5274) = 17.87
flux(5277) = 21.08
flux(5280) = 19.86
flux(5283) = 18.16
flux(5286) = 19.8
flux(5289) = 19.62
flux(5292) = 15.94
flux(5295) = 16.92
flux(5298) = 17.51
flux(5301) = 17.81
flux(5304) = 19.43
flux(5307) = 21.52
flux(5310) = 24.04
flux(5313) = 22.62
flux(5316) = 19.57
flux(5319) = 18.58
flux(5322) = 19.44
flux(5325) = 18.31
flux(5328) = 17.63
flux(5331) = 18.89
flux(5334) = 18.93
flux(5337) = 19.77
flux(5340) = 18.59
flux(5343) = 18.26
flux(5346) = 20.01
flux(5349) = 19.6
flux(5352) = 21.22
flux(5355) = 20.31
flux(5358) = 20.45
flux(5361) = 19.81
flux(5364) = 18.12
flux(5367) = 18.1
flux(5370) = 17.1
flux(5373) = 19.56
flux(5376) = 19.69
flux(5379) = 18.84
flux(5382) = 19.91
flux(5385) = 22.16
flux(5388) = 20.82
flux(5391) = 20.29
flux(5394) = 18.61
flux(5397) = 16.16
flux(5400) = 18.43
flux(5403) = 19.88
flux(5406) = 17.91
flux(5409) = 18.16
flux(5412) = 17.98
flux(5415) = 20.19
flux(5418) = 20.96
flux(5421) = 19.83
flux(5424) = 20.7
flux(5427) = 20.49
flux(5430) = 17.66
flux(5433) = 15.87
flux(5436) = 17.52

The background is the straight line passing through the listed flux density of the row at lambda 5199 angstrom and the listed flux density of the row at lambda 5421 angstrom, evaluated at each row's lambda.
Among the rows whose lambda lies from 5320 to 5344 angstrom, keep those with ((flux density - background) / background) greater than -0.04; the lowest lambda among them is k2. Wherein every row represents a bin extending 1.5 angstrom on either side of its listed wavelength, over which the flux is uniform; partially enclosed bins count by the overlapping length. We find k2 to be 5322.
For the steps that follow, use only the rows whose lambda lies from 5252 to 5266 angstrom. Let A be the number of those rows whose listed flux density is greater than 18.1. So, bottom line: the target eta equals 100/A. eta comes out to 50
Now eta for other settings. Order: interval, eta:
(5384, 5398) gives 25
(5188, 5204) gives 100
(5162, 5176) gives 100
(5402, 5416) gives 33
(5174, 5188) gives 50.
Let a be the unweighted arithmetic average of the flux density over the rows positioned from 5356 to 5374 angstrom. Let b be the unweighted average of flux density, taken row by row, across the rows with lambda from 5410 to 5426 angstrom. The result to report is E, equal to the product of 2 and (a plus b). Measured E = 78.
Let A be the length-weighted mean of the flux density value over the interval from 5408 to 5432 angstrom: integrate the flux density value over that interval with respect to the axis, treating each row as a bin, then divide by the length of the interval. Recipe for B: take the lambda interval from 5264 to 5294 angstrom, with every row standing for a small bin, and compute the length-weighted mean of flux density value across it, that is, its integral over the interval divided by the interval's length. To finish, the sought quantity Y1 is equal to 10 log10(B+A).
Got 15.7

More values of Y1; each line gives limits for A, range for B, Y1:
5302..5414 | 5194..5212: 15.6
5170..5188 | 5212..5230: 15.2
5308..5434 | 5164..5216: 15.6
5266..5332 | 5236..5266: 15.7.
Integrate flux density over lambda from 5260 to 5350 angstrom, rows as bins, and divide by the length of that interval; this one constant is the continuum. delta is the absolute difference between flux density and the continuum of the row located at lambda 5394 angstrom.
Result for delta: 0.2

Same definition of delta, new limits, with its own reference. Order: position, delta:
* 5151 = 3.0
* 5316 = 0.8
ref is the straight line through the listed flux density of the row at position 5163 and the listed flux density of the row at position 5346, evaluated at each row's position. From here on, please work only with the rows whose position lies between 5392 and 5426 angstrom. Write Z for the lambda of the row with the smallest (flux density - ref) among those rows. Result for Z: 5397 angstrom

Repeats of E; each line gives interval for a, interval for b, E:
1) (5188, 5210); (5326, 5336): 71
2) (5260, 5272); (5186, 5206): 67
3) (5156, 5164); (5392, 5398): 75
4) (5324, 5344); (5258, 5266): 70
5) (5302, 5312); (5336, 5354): 82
